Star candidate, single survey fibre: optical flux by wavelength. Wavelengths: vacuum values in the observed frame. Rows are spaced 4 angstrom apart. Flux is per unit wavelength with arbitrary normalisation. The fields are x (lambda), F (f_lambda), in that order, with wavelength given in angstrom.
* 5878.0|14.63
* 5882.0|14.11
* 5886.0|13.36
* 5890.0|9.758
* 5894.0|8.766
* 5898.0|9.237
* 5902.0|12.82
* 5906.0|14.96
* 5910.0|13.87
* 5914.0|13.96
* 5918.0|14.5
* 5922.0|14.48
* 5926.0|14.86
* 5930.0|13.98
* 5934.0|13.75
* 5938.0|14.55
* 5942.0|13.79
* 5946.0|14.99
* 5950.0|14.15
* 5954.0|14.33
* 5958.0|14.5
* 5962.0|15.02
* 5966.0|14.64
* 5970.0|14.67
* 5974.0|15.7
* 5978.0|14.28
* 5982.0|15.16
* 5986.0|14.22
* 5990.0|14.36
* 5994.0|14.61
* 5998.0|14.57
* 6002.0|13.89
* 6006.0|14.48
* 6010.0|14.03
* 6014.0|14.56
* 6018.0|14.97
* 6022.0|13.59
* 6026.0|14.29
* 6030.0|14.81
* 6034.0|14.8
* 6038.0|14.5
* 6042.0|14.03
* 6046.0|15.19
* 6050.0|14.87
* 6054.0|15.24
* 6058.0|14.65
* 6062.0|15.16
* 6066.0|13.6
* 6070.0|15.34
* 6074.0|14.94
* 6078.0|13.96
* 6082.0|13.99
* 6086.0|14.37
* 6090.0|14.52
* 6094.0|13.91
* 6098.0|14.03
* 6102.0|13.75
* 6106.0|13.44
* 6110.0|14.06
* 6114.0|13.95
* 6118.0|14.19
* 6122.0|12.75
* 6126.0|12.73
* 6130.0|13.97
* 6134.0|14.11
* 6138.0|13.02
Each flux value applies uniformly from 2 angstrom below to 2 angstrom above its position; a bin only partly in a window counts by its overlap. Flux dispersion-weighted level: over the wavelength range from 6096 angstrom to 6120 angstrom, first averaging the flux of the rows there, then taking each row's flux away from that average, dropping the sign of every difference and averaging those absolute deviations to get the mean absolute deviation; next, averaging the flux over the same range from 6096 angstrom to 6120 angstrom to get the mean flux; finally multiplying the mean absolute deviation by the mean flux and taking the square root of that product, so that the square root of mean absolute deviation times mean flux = 1.69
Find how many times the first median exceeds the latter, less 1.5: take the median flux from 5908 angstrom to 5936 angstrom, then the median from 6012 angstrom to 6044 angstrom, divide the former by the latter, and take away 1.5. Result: -0.5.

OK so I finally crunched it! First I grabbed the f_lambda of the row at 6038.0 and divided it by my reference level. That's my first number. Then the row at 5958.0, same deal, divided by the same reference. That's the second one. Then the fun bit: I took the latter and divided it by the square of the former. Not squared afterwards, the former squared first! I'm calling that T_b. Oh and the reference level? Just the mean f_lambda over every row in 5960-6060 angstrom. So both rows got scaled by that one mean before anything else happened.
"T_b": 1.01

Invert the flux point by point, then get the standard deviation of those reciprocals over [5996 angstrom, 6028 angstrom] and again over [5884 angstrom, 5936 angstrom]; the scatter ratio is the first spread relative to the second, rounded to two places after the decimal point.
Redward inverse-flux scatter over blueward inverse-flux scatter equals 0.13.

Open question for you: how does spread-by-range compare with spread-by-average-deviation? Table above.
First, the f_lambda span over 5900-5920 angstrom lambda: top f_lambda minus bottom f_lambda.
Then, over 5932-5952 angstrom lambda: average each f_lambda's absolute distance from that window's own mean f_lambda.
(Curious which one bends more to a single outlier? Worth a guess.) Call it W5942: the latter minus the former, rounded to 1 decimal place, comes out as -1.7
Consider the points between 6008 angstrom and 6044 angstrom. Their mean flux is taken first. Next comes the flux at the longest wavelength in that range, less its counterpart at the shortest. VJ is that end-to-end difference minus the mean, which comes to -14.4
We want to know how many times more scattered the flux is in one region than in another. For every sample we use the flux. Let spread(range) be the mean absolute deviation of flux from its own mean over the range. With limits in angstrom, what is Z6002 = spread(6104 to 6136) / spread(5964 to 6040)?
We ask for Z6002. 1.5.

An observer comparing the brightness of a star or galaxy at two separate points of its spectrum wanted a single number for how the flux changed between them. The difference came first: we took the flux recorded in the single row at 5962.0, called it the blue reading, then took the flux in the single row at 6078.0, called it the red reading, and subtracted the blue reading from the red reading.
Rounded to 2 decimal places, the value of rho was -1.06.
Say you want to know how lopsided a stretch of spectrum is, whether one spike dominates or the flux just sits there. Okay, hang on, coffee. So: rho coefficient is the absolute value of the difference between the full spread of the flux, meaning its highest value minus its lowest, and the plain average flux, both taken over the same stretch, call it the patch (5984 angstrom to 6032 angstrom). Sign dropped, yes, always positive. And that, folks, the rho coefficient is 13.0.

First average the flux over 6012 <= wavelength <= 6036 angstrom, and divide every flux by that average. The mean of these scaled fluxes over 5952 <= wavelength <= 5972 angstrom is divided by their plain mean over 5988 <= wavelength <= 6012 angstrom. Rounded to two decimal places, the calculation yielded 1.02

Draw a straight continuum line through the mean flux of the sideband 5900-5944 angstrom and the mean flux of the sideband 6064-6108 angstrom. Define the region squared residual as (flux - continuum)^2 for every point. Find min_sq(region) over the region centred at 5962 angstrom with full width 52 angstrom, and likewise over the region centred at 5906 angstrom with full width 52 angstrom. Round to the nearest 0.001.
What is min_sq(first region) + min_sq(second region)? 0.000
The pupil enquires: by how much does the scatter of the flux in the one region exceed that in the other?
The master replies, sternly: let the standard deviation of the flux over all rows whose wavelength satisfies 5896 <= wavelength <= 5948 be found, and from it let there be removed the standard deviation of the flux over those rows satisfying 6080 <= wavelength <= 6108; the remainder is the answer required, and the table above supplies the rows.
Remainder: 1.1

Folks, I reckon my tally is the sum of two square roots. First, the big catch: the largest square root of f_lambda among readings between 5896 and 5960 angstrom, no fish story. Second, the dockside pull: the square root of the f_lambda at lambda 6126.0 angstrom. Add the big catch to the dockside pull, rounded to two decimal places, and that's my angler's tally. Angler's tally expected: 7.44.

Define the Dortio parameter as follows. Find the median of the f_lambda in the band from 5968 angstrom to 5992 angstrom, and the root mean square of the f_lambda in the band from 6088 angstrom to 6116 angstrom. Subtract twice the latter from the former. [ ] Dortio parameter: -13.4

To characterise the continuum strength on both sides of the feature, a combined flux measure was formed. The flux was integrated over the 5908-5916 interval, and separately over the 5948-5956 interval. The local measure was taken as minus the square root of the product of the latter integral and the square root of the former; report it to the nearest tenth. -34.7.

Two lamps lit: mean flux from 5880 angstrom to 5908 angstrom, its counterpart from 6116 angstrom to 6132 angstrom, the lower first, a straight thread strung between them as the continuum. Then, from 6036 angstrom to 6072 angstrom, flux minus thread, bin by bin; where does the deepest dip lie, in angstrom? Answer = 6066.0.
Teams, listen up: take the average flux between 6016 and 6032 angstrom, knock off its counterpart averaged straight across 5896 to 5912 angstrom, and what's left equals 1.7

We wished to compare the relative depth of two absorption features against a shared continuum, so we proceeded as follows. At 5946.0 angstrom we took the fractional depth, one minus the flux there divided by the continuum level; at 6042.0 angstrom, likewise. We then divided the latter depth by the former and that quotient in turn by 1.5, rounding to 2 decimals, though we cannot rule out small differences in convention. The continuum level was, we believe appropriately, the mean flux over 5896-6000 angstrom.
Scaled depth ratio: -0.17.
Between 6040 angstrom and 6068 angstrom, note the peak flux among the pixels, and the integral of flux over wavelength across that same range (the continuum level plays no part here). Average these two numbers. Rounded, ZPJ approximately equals 213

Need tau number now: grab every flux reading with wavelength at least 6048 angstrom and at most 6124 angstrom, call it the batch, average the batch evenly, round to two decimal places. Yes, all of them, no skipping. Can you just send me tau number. 14.25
